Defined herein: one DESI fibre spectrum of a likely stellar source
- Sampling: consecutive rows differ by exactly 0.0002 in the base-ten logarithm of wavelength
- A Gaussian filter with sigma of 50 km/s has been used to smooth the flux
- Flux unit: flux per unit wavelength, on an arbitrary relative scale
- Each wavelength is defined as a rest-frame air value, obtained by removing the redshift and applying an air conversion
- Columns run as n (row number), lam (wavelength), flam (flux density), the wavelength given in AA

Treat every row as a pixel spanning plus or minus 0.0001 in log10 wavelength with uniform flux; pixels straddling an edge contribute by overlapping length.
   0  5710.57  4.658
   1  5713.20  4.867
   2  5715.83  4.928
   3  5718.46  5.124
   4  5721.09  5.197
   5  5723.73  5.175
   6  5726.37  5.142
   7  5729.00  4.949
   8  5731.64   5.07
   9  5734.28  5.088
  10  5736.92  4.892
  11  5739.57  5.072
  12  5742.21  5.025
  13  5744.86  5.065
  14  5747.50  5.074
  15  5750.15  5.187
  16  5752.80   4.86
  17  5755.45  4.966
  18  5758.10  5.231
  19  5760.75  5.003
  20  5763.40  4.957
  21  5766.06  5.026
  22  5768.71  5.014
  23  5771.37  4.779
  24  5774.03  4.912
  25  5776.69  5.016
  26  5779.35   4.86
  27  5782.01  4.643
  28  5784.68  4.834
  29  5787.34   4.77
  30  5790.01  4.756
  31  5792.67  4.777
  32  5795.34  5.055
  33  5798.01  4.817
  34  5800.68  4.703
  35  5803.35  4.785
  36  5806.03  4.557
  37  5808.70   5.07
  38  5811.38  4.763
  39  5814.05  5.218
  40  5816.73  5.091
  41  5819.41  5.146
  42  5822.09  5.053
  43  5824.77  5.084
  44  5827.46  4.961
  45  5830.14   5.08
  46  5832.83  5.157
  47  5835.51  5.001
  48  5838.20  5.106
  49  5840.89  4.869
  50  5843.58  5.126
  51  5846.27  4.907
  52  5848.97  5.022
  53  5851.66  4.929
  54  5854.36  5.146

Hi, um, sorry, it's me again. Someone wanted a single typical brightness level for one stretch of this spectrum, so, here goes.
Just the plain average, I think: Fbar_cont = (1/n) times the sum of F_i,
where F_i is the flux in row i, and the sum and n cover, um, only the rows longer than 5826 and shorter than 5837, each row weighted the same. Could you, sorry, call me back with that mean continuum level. 5.05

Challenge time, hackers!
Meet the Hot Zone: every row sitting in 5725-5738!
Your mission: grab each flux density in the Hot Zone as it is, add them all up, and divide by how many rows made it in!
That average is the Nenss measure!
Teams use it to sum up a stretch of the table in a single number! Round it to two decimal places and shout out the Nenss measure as 5.03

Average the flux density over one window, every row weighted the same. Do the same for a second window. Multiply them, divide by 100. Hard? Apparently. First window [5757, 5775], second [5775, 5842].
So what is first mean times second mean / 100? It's 0.2458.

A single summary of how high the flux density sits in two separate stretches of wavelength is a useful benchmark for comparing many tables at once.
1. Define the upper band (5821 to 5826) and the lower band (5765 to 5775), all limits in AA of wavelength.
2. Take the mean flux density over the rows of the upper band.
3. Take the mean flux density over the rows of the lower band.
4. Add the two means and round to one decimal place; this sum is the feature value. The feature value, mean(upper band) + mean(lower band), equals 10.0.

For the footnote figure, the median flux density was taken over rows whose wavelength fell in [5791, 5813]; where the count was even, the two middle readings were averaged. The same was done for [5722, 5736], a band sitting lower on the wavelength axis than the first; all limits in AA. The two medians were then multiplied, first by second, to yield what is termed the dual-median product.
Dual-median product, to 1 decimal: 24.3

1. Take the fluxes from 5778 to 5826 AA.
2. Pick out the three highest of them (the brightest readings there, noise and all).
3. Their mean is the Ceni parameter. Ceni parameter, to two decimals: 5.15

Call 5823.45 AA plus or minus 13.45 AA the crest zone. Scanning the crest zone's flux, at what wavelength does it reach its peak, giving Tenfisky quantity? 5814.05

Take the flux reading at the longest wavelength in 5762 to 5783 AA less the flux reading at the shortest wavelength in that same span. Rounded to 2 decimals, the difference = -0.31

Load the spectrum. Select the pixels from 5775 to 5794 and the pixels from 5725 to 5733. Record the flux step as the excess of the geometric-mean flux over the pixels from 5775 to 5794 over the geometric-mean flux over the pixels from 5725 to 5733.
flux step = -0.25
